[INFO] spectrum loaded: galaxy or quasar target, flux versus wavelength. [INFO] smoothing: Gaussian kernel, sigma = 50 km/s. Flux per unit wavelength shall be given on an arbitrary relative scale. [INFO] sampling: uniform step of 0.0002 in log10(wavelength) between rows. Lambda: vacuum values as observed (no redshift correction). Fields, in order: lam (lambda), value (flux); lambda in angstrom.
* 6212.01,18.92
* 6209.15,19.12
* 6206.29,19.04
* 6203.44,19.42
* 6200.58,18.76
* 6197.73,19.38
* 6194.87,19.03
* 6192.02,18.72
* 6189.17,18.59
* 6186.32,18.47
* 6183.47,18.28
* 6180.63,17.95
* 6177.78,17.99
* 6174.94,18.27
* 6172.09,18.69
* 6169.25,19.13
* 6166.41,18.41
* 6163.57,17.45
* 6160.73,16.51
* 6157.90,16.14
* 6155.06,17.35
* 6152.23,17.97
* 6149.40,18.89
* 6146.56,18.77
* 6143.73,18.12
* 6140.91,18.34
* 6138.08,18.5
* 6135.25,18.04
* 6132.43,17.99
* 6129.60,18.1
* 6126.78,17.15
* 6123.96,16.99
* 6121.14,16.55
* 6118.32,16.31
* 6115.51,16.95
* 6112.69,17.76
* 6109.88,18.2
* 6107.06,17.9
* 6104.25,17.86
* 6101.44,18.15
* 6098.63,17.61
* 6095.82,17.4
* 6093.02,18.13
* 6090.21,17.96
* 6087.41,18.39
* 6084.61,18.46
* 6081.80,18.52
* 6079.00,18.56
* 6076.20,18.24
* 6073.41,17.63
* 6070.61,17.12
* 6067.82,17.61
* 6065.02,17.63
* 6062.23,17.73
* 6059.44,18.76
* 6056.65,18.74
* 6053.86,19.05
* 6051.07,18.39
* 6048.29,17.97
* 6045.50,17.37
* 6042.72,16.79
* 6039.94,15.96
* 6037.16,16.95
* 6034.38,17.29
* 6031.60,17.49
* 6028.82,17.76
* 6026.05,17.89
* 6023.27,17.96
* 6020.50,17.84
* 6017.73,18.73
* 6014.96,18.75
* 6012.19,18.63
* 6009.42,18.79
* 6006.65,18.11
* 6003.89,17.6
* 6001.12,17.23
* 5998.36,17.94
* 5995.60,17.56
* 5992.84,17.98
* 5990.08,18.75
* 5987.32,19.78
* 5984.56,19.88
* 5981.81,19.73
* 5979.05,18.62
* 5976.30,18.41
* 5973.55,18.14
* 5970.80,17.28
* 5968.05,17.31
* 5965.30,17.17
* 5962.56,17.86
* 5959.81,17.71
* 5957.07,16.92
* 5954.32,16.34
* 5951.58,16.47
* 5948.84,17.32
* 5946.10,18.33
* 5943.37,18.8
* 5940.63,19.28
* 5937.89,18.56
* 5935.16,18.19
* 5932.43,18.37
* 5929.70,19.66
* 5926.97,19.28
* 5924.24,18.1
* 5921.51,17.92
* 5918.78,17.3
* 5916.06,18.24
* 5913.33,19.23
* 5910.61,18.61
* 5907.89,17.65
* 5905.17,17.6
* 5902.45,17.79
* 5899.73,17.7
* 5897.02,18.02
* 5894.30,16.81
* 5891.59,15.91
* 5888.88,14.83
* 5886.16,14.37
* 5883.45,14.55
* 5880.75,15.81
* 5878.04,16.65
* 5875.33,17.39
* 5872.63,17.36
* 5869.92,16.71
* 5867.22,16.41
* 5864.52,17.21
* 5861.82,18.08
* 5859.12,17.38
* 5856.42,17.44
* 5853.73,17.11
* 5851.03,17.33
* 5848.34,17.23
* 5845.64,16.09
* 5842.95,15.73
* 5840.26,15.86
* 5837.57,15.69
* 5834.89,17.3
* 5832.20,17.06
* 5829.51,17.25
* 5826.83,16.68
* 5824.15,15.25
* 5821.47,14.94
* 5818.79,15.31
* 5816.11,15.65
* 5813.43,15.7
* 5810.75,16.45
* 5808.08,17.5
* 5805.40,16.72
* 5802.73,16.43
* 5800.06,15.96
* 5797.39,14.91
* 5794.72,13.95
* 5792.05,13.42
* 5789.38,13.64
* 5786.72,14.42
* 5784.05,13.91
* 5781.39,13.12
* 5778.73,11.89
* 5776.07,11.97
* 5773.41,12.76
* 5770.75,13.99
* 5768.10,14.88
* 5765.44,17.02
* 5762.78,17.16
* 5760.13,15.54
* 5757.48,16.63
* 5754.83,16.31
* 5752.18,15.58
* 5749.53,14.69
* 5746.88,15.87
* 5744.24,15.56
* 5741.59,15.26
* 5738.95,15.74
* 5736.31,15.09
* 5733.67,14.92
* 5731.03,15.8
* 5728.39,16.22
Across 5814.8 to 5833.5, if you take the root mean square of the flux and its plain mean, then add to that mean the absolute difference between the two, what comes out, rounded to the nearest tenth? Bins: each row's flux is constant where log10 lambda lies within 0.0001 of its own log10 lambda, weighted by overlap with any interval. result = 16.0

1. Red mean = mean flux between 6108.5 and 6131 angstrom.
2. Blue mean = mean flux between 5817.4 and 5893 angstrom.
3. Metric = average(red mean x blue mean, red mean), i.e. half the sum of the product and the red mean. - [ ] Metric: 150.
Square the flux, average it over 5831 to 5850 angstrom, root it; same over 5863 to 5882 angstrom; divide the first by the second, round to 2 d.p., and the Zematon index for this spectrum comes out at 0.98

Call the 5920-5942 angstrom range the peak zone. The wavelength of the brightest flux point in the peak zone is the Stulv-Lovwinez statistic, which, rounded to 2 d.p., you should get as 5929.70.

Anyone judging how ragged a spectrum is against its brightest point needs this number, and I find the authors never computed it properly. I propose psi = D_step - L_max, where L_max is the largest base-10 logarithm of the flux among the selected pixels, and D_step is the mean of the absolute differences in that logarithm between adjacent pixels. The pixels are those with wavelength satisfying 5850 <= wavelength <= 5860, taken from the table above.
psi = -1.24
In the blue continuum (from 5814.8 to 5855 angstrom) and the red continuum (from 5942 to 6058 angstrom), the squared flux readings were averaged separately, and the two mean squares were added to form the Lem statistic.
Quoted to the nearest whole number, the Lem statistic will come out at 589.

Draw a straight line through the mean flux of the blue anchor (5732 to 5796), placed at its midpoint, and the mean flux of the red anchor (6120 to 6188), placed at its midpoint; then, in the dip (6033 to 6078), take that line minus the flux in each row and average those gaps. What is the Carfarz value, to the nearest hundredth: -0.59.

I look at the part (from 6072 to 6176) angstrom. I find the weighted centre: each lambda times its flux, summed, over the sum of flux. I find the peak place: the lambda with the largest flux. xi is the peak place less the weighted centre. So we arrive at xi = 45.2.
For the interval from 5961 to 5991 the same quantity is 7.9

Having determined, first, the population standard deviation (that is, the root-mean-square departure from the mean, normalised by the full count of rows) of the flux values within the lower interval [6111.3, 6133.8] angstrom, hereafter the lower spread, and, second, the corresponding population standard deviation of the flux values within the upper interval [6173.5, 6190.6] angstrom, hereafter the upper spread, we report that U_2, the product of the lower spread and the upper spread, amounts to 0.14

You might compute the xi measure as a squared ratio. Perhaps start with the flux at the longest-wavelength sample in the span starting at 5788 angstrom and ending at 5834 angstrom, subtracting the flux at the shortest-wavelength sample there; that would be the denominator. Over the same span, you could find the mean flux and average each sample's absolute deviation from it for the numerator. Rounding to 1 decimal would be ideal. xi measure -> 0.1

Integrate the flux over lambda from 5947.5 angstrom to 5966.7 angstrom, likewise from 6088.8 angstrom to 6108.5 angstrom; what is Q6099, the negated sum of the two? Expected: -680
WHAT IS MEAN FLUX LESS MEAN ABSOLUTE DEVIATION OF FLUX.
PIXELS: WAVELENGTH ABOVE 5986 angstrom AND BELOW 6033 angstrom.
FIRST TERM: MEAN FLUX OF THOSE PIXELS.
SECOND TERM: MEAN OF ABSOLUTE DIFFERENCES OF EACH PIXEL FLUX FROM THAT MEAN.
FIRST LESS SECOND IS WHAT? 17.6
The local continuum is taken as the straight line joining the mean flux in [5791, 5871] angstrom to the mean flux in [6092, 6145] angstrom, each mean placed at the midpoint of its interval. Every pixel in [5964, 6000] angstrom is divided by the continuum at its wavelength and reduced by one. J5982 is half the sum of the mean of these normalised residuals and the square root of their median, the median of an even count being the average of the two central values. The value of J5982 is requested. 0.169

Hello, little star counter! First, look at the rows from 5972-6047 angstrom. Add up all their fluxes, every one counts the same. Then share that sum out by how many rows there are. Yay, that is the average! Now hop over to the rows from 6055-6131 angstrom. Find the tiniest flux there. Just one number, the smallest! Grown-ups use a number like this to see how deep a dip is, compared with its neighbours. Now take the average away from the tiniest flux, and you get -1.8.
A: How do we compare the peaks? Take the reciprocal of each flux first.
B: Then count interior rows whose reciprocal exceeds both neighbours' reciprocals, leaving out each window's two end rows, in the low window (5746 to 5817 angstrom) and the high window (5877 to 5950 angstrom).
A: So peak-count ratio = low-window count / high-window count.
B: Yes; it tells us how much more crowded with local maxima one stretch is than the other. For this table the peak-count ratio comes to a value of 0.80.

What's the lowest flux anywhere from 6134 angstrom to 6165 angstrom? 16.14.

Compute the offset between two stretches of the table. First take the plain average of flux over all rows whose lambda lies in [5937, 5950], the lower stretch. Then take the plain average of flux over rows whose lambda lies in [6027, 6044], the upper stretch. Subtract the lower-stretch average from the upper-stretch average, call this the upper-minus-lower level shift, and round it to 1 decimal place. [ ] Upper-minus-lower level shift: -1.4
